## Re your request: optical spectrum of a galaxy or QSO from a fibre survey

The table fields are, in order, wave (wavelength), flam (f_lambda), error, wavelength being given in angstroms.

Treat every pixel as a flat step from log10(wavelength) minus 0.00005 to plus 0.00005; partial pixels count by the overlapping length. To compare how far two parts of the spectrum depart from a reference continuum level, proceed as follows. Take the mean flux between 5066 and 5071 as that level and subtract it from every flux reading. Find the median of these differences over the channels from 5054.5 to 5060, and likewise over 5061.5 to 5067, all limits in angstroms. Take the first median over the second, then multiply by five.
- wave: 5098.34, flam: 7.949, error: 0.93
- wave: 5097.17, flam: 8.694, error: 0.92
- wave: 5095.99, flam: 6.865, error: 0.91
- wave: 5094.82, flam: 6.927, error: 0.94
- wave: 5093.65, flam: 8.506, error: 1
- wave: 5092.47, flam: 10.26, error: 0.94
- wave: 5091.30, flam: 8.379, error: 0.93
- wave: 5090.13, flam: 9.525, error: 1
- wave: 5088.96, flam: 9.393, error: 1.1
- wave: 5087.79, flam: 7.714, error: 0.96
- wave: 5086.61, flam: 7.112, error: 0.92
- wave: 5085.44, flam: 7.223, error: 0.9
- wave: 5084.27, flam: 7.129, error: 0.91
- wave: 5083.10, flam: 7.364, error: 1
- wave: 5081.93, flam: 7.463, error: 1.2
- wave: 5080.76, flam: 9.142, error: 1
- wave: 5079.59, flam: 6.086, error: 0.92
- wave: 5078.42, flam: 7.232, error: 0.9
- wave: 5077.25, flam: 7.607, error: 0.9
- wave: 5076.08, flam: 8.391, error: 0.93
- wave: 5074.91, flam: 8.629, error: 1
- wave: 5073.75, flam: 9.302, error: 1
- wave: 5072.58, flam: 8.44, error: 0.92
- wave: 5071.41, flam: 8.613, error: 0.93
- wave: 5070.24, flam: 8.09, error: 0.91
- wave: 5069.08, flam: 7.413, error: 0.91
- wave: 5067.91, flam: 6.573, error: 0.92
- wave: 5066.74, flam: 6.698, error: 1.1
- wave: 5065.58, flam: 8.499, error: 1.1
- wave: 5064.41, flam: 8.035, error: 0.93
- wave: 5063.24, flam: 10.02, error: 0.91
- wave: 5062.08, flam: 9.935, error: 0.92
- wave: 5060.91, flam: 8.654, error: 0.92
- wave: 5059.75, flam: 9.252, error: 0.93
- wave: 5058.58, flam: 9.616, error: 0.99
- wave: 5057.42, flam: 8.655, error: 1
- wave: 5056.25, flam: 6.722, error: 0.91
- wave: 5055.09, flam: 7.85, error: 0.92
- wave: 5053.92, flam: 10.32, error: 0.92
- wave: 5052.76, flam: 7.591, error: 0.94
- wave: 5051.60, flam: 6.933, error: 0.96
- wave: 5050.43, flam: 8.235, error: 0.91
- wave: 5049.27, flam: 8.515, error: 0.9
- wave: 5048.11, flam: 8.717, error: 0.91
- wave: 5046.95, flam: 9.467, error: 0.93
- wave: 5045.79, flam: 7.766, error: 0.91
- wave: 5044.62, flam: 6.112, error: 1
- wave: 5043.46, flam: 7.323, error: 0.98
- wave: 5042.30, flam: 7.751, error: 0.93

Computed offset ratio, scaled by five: 6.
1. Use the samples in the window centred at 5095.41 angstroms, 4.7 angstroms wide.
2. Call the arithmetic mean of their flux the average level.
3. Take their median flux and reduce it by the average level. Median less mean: -0.03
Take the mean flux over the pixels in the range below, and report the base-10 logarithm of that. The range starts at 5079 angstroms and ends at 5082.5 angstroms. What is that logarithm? 0.879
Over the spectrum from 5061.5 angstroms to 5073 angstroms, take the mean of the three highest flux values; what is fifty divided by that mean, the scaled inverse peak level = 5.25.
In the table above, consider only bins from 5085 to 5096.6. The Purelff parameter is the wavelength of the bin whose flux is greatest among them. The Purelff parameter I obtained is 5092.47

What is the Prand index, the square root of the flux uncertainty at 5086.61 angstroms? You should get 0.96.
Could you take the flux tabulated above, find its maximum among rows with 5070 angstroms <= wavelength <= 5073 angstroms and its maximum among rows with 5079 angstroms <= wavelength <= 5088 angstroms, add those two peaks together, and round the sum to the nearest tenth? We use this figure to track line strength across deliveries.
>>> 17.8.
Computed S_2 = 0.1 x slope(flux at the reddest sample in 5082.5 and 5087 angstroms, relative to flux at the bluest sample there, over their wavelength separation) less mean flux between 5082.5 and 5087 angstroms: -7.2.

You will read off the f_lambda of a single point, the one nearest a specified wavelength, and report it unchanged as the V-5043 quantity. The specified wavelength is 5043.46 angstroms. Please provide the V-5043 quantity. 7.323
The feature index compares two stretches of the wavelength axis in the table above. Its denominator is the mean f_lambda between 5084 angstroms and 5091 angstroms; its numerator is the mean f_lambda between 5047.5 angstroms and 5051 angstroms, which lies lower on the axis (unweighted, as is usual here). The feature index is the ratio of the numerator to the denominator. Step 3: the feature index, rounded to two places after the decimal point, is 1.06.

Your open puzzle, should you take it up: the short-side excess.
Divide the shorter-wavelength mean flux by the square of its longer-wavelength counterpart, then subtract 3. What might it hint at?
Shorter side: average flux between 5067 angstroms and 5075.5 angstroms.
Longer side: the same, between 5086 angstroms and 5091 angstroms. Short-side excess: -2.89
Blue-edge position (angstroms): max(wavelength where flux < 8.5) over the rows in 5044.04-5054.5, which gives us 5052.76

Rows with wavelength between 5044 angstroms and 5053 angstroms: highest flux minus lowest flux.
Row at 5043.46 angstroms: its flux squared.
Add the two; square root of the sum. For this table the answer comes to 7.5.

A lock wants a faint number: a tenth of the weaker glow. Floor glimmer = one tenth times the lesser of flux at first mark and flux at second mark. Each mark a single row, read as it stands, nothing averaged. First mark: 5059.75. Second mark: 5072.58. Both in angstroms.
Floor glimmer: 0.84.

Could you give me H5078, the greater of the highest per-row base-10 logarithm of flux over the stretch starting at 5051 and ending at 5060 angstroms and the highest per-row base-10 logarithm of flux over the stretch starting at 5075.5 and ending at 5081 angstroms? 1.01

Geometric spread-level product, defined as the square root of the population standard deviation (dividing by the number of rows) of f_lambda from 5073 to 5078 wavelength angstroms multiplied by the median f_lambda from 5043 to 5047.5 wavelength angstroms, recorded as 2.14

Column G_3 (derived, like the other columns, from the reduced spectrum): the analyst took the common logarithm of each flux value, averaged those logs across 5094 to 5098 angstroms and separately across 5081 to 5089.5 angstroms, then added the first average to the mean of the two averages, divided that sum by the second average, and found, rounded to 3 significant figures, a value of 1.99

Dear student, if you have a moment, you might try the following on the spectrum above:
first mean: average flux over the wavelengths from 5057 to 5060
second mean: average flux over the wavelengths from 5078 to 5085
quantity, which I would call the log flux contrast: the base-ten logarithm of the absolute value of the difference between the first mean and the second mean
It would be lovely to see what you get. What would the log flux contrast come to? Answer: 0.25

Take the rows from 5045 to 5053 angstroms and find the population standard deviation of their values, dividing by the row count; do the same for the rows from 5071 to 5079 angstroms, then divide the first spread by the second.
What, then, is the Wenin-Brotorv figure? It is 1.20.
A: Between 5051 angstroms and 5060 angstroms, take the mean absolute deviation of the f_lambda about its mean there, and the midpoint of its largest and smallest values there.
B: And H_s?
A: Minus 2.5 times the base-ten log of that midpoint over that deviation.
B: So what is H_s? -2.23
